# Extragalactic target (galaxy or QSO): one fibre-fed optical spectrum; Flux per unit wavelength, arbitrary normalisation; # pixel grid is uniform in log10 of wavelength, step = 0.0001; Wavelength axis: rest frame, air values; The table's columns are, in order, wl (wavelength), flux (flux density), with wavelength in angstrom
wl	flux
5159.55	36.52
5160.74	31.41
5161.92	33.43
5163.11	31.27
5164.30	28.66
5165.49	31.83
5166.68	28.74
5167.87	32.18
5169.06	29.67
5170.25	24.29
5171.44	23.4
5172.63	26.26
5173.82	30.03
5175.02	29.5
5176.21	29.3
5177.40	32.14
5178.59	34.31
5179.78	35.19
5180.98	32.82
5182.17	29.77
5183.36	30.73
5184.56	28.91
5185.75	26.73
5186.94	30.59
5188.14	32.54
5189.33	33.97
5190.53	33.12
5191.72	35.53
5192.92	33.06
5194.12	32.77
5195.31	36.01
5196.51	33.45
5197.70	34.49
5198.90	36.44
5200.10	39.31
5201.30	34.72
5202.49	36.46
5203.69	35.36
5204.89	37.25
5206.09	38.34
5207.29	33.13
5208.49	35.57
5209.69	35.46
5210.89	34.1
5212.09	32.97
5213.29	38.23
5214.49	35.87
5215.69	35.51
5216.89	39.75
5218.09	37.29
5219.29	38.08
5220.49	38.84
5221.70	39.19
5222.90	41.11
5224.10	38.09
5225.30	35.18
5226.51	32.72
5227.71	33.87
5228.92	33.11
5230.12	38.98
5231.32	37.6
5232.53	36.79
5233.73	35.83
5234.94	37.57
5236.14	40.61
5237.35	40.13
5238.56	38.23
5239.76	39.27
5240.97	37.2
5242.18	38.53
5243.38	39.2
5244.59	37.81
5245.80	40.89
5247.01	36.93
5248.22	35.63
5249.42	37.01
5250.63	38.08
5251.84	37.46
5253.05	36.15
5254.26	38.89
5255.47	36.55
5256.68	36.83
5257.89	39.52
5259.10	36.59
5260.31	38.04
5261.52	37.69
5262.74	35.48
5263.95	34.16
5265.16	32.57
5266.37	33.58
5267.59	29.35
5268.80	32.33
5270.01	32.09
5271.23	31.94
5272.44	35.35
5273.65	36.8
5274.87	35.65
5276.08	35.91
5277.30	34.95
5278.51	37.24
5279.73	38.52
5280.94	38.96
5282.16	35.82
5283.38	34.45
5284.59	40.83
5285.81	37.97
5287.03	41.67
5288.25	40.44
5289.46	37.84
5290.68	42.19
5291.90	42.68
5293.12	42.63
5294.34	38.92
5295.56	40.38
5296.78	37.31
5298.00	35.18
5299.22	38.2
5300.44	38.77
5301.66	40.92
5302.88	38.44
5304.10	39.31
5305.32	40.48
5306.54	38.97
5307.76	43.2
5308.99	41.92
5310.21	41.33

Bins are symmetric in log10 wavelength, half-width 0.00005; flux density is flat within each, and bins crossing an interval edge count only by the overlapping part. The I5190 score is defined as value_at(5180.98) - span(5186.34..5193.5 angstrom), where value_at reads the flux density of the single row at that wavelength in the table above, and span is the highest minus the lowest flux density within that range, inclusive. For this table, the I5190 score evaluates 27.9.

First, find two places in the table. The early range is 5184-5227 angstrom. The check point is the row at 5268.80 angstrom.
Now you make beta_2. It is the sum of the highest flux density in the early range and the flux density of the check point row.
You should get 73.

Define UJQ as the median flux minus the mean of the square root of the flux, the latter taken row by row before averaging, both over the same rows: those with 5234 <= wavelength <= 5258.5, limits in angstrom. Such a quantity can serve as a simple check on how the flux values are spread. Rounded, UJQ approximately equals 31.8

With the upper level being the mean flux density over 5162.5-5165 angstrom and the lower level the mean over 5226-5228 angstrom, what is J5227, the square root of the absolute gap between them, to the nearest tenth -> 1.8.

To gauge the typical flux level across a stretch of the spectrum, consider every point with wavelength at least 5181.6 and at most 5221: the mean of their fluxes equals 35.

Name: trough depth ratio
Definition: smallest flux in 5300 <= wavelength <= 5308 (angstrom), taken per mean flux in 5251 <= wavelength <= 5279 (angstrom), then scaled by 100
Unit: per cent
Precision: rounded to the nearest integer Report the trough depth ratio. 108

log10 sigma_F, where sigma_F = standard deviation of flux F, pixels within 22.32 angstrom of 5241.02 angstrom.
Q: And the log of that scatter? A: 0.29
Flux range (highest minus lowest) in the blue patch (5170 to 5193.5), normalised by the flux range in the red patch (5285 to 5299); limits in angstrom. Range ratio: 1.6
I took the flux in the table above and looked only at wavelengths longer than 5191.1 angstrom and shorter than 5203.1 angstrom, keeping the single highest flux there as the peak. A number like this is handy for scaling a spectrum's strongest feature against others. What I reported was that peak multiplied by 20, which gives 786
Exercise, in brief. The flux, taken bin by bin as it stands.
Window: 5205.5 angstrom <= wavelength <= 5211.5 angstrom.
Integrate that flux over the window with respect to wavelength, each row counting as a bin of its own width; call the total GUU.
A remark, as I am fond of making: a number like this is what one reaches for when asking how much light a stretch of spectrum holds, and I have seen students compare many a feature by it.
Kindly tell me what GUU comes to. 212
